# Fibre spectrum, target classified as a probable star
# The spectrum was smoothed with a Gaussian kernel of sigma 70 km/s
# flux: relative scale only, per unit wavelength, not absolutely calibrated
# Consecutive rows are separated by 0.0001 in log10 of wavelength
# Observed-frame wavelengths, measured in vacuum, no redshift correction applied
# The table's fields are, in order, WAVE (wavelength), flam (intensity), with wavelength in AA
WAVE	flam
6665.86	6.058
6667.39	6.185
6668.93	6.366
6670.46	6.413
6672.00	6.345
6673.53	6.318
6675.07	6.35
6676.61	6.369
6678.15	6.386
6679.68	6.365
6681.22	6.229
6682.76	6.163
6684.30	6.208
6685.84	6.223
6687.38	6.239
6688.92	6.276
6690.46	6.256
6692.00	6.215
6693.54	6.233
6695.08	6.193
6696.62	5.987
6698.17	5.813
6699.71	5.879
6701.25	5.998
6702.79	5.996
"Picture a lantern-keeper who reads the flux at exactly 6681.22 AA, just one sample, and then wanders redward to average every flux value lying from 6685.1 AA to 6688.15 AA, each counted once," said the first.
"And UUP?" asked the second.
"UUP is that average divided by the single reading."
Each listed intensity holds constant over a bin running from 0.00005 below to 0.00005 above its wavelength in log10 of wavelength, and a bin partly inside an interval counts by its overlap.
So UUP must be 1.00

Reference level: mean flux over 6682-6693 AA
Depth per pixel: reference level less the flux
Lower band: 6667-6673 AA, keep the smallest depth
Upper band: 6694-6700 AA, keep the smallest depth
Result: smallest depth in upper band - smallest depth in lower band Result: 0.22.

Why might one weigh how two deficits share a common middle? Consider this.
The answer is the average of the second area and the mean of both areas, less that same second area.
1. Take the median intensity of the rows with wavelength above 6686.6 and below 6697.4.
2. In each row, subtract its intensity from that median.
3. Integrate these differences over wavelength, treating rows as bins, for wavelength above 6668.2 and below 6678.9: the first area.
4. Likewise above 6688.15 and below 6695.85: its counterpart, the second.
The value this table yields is -0.3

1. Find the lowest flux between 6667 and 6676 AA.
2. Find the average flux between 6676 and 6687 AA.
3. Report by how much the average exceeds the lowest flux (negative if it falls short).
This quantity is 0.09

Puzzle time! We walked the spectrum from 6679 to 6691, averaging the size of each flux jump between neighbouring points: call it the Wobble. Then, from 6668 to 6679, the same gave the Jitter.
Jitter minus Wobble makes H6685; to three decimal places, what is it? -0.013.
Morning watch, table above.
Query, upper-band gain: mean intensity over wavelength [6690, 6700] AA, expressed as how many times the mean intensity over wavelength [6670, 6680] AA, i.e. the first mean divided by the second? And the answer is 0.956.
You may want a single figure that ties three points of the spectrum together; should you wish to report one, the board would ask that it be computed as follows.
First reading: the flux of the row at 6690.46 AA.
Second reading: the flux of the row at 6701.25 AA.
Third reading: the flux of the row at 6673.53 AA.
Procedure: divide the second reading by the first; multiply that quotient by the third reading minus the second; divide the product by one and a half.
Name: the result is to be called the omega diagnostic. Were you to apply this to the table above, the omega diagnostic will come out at 0.20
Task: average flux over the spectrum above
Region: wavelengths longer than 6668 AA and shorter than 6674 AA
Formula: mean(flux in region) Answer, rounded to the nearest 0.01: 6.36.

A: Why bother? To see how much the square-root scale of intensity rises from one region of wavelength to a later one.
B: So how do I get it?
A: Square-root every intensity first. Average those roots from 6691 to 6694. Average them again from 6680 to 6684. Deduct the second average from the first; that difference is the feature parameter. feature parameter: 0.01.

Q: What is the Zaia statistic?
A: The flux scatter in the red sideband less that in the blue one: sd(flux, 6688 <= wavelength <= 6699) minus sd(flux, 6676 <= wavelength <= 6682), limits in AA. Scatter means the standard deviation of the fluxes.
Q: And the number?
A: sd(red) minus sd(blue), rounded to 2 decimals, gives 0.10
